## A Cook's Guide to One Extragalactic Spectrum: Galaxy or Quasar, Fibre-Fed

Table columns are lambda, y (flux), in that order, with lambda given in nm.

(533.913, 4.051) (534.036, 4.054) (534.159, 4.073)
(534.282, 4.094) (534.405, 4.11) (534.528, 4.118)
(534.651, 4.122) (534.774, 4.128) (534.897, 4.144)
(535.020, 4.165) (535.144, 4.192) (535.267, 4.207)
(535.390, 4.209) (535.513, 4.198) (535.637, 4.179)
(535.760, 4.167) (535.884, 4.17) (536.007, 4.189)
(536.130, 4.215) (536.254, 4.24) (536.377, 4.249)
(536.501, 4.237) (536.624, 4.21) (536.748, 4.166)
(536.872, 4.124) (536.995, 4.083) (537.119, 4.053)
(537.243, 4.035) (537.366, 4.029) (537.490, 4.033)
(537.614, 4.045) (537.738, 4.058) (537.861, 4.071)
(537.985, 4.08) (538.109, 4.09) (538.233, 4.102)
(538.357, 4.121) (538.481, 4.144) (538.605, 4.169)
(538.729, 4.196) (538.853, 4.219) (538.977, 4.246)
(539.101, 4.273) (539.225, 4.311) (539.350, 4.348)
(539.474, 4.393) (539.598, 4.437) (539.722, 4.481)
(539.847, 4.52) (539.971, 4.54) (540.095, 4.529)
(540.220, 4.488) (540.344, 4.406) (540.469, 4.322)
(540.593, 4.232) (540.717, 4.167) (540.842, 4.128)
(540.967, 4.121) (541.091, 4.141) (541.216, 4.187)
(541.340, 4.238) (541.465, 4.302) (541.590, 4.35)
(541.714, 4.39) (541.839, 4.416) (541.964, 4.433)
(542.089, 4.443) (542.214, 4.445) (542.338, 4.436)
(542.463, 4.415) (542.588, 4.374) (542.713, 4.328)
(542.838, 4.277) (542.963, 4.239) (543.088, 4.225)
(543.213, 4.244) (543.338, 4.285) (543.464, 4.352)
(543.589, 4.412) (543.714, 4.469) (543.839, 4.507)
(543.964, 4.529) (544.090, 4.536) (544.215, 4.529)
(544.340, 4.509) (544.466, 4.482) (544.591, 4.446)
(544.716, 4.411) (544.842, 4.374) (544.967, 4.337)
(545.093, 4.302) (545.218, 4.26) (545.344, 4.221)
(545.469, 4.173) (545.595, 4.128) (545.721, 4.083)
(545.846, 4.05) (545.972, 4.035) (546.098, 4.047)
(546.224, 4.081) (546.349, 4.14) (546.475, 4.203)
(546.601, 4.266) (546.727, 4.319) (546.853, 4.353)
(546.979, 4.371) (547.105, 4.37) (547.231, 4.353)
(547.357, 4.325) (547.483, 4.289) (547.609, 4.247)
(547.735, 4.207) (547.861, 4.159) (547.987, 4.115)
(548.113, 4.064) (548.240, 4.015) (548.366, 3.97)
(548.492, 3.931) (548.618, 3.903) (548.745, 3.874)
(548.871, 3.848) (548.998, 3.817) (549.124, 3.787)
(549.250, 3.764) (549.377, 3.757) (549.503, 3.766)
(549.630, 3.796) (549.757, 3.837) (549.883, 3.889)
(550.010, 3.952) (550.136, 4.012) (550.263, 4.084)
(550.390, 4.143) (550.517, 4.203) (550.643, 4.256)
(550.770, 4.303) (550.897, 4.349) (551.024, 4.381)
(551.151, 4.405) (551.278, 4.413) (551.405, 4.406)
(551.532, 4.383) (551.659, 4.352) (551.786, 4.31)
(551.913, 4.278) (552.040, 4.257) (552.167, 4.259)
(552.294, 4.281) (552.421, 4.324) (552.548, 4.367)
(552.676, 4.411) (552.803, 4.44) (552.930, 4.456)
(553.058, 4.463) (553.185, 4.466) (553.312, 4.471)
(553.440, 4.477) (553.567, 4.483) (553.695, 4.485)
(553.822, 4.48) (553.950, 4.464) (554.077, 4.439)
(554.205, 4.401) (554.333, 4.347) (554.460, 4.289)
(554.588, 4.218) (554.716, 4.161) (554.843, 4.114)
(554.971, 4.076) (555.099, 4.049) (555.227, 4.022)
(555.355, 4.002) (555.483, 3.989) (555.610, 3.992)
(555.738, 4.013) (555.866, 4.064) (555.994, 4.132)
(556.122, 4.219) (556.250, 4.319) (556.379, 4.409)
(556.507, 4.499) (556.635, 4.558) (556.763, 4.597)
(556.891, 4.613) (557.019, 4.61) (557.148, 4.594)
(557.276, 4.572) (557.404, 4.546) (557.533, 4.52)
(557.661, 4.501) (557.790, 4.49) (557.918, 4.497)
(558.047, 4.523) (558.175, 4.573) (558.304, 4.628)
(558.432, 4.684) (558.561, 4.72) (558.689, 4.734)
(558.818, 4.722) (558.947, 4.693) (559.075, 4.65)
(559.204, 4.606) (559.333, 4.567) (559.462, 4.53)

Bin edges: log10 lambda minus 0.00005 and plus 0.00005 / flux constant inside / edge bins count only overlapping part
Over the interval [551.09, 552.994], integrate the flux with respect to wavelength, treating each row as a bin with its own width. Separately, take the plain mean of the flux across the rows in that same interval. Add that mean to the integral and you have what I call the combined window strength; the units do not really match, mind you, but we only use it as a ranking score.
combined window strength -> 12.7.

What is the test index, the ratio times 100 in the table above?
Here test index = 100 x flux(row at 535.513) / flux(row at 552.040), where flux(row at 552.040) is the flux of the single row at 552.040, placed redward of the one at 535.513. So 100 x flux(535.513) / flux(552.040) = 98.6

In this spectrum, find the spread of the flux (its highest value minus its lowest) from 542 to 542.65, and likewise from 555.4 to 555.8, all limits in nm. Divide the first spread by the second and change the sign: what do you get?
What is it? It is -3.0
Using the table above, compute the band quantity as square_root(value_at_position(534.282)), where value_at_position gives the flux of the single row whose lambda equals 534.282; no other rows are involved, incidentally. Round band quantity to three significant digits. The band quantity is 2.02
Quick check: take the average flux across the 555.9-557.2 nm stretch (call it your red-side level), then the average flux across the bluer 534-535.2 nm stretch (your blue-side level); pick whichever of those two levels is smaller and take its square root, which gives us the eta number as 2.03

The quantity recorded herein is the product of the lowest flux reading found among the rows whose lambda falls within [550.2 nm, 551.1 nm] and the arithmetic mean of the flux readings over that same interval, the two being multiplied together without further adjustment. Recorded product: 17.3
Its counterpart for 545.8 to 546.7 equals 16.6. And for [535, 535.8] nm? 17.4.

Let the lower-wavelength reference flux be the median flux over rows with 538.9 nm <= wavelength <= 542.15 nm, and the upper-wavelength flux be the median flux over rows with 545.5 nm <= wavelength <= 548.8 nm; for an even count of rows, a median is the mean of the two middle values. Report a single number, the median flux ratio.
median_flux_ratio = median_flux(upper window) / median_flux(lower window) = 0.95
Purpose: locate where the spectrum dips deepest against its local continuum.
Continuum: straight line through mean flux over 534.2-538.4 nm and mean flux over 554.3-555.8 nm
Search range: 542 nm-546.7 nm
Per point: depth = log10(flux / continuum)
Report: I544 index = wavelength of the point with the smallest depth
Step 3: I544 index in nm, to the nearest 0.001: 545.972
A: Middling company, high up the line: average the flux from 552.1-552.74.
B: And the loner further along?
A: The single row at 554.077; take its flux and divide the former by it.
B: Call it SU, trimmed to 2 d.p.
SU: 0.98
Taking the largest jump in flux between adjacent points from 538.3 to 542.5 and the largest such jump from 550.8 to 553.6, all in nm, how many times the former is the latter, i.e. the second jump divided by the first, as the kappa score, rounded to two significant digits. 0.49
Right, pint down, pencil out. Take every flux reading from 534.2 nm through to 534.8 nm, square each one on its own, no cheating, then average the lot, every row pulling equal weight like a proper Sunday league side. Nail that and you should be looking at 16.9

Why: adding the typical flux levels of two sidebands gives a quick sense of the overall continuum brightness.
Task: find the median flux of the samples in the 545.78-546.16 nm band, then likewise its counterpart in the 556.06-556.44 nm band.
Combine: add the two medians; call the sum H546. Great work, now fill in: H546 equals 8.37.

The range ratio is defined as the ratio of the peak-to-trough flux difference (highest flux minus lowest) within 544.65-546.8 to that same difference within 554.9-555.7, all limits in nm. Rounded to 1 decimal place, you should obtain 4.3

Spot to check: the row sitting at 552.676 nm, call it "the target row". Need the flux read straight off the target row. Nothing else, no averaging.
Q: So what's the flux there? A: 4.411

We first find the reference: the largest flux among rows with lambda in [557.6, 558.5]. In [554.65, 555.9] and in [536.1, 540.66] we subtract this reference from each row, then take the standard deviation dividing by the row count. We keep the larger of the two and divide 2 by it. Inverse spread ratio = 13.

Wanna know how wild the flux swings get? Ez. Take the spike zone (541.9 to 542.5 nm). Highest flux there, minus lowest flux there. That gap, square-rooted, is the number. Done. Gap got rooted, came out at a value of 0.2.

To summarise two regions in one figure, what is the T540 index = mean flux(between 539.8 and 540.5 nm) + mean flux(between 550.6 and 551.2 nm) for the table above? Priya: 8.81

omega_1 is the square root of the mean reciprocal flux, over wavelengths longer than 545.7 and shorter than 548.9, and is 0.492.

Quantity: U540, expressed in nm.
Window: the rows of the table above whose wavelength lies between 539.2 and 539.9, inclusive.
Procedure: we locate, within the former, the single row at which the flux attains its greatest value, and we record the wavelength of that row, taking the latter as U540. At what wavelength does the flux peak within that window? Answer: 539.847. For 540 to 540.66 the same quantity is 540.095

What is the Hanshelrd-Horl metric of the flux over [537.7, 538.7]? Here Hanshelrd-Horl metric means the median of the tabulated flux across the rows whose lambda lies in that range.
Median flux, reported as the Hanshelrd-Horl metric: 4.10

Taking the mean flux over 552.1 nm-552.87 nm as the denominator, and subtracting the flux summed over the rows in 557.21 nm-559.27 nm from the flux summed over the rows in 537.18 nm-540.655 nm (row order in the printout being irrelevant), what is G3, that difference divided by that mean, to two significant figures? 10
